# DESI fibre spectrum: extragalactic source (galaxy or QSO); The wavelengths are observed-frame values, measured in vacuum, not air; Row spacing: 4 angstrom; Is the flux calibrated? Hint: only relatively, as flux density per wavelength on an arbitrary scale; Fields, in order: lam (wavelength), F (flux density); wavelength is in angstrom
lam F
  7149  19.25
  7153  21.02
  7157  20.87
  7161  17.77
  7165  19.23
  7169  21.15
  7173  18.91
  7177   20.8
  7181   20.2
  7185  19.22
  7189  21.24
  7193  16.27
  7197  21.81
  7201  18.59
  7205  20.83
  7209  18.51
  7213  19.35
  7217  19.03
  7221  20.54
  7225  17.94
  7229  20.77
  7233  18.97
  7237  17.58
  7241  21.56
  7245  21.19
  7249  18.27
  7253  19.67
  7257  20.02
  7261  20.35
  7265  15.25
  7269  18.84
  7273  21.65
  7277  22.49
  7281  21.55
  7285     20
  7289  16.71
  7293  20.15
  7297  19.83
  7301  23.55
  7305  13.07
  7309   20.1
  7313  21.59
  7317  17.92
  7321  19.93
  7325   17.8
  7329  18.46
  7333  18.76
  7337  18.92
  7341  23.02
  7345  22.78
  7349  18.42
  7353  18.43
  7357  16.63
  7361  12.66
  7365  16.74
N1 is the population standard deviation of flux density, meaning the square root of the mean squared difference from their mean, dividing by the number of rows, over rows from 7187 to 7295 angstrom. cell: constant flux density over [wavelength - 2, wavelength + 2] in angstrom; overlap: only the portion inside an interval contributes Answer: 1.8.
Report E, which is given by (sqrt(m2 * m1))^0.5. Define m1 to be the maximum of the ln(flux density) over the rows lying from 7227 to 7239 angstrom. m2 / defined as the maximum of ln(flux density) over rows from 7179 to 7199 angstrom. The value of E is 1.75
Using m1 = 3.03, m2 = 3.08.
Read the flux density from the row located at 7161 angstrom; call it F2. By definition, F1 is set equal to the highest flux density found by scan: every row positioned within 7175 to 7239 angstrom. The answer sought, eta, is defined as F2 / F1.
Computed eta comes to 0.81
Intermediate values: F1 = 21.81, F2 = 17.77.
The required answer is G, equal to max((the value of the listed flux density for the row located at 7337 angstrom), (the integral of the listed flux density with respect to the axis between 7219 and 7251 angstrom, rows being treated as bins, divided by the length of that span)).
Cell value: 19.6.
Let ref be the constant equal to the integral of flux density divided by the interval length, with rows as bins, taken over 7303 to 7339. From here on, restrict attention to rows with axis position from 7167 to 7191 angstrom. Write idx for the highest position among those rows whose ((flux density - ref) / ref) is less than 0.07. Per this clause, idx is 7185 angstrom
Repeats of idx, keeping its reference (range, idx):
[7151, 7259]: 7253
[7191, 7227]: 7225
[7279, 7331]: 7329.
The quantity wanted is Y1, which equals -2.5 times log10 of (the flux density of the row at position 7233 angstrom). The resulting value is -3.20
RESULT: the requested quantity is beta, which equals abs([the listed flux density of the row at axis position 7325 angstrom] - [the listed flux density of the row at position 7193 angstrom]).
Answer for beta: 2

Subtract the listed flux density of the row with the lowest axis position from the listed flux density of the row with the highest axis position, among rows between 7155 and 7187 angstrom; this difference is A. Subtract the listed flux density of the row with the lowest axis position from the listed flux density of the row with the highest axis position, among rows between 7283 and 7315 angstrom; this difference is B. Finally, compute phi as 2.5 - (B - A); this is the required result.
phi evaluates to -0.7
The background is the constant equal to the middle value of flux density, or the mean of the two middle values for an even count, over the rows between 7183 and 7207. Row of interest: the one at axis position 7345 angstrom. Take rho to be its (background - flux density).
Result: -3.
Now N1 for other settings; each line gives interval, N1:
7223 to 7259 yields 1.4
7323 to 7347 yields 2.1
